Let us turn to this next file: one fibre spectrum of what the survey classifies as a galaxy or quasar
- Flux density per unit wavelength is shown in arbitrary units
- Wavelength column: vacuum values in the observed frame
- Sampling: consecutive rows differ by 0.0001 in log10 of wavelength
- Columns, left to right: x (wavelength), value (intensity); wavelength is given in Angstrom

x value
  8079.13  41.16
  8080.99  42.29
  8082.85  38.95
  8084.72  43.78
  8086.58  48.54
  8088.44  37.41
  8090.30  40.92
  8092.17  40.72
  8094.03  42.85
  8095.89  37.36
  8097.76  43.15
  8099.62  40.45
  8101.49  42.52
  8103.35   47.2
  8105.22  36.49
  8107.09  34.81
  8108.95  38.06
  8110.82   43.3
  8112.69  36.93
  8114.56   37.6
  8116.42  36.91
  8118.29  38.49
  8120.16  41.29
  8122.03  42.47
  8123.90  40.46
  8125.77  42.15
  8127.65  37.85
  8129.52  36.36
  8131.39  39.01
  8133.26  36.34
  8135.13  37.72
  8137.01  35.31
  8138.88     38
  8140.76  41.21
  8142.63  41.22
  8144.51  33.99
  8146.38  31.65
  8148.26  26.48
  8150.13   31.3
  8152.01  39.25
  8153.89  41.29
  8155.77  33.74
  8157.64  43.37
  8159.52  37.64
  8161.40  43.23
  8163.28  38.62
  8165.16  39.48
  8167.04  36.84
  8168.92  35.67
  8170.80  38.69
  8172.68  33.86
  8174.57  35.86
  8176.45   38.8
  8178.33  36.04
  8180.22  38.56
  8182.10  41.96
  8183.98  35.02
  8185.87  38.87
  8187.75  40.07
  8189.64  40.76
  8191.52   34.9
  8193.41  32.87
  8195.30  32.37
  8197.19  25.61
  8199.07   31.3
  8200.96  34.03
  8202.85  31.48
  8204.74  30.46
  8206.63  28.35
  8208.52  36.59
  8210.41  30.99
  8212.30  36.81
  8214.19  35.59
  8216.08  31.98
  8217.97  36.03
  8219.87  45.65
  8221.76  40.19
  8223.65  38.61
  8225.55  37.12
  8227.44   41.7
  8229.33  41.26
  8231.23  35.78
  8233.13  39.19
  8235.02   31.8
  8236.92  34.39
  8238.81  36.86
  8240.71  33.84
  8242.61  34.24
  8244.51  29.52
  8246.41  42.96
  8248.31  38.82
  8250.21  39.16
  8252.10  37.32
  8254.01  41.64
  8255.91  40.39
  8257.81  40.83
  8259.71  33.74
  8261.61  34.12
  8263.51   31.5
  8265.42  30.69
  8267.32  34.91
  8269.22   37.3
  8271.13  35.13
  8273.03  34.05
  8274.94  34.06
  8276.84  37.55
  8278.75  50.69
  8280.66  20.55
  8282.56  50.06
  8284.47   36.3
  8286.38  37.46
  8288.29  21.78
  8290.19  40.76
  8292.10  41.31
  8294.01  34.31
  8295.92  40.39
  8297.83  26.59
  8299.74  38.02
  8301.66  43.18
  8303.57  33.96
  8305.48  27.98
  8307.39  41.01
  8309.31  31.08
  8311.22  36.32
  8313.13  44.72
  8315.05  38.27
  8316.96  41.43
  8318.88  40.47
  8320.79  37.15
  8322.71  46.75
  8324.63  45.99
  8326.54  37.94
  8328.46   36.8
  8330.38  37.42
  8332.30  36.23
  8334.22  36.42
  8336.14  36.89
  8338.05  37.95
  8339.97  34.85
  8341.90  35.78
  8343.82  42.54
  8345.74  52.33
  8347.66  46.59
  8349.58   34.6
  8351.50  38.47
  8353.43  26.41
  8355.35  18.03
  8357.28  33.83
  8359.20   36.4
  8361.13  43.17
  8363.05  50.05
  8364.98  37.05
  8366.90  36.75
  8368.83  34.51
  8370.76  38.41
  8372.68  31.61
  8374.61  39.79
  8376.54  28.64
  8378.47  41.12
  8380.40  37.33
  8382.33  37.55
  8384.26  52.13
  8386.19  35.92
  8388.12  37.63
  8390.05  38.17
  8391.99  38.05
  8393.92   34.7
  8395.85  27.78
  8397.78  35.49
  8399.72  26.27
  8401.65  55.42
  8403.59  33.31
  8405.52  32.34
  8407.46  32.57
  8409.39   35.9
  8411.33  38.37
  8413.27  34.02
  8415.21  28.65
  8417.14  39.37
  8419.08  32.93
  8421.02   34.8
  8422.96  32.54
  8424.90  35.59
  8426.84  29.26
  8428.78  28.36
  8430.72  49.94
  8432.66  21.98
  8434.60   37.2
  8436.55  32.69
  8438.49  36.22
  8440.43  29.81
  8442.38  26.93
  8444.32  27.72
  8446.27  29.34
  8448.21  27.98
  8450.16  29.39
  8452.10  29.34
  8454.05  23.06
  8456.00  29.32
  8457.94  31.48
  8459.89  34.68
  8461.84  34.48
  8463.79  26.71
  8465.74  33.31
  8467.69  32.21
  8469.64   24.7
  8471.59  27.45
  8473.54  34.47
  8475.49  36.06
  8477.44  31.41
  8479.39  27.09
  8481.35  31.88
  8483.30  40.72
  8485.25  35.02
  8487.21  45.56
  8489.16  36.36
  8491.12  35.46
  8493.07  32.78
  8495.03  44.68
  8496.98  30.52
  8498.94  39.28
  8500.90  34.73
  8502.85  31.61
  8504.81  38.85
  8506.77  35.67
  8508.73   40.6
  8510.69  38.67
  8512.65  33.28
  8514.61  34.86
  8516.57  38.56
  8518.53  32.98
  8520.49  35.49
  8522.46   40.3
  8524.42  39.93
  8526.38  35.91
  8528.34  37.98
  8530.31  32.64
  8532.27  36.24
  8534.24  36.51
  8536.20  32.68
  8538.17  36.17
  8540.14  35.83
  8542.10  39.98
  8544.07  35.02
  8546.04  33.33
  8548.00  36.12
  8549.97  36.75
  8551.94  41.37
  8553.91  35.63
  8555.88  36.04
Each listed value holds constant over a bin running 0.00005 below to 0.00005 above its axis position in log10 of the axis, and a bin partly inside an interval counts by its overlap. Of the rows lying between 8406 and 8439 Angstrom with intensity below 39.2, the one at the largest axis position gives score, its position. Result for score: 8438.49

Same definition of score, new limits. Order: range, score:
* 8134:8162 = 8159.52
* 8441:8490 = 8489.16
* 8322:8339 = 8338.05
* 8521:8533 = 8532.27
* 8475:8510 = 8506.77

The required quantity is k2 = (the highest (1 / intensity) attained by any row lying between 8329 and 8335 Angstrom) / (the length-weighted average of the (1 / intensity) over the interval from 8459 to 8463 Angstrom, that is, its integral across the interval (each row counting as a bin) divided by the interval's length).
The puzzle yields 0.94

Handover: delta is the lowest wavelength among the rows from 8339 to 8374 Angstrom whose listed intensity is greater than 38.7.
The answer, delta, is 8343.82 Angstrom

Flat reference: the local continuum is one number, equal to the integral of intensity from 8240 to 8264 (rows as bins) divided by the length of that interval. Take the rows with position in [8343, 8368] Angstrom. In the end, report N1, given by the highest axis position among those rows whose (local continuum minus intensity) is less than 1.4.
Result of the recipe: 8366.90 Angstrom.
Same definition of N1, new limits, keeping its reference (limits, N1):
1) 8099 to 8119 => 8118.29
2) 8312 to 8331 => 8330.38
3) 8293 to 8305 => 8301.66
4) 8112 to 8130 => 8129.52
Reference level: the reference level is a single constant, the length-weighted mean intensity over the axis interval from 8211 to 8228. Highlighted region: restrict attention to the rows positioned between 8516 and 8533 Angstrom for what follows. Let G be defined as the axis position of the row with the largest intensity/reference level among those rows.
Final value 8522.46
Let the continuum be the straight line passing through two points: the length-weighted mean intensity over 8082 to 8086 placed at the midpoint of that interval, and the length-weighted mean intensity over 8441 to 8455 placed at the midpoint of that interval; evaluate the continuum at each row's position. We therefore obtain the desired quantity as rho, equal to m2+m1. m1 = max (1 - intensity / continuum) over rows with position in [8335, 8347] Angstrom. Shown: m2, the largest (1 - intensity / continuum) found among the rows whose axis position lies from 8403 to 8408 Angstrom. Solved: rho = -0.19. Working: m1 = -0.1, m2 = -0.10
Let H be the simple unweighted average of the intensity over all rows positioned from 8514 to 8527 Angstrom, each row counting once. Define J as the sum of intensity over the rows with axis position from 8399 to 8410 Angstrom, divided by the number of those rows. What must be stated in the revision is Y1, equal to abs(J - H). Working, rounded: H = 37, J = 36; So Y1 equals 0.9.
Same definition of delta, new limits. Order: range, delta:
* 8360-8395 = 8361.13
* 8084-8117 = 8084.72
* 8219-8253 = 8219.87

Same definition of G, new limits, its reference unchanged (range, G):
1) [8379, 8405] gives 8401.65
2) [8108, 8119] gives 8110.82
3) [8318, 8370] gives 8345.74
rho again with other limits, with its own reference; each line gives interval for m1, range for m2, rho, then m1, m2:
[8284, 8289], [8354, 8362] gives 0.78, 0.4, 0.43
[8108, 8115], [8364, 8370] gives -0.02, 0.1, -0.12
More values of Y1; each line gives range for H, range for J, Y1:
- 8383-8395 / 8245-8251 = 0.9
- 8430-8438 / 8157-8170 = 3.8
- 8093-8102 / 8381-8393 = 1.4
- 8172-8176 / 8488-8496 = 2.5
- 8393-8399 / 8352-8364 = 2.0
